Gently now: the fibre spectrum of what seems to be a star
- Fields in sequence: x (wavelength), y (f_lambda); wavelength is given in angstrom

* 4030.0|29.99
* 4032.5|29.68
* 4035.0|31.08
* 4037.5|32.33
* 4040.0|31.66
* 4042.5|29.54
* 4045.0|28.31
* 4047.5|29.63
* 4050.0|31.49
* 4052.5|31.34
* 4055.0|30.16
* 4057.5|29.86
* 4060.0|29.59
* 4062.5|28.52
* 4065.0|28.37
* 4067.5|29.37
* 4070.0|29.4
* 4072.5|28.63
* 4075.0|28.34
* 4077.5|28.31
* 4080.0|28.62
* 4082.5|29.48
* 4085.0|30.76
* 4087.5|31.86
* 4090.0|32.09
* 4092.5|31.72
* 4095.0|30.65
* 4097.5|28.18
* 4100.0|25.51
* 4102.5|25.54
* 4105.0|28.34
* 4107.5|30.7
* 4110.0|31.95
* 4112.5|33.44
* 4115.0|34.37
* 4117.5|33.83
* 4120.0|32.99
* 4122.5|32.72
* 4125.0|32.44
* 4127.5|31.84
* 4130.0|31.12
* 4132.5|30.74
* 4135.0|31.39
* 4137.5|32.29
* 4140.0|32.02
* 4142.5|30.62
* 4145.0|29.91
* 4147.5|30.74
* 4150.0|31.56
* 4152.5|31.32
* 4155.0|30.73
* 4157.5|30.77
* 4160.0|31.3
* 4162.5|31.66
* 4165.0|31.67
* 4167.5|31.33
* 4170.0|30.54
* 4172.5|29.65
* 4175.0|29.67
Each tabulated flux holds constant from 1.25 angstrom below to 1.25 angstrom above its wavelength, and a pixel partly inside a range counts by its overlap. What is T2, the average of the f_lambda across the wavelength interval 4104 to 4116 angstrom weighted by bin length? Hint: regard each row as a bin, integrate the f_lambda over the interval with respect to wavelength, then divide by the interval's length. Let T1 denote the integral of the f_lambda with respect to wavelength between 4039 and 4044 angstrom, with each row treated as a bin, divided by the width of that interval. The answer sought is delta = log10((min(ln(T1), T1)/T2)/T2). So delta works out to -2.47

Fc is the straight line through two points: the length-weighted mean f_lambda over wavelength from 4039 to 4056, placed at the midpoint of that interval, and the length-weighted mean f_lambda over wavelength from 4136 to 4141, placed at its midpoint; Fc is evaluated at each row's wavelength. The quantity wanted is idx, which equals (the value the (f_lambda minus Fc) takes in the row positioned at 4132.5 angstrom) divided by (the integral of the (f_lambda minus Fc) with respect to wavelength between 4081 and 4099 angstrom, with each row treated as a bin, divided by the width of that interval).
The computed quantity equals 2.2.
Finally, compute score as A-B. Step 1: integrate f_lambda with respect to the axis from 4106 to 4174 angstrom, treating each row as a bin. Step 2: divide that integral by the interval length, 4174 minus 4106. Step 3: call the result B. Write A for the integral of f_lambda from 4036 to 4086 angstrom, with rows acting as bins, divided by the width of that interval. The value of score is -1.9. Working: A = 29.7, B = 31.6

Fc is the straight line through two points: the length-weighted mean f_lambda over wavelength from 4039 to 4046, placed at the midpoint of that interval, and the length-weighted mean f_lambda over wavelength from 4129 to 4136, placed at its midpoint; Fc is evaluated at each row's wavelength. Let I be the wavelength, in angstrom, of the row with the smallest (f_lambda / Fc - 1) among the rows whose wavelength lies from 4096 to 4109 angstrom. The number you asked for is 4100.0 angstrom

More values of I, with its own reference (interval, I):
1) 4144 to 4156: 4145.0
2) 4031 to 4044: 4042.5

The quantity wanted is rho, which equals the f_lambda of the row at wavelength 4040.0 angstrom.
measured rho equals 31.66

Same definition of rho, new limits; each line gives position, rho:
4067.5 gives 29.37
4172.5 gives 29.65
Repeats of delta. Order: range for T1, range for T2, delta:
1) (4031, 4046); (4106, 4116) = -2.49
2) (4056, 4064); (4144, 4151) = -2.45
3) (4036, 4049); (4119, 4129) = -2.49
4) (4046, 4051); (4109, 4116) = -2.51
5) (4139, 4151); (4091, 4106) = -2.37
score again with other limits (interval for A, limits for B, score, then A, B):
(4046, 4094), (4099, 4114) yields 0.5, 29.9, 29.4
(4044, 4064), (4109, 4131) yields -2.9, 29.9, 32.8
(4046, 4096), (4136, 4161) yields -1.2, 29.9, 31.1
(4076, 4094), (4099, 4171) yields -0.8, 30.4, 31.2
